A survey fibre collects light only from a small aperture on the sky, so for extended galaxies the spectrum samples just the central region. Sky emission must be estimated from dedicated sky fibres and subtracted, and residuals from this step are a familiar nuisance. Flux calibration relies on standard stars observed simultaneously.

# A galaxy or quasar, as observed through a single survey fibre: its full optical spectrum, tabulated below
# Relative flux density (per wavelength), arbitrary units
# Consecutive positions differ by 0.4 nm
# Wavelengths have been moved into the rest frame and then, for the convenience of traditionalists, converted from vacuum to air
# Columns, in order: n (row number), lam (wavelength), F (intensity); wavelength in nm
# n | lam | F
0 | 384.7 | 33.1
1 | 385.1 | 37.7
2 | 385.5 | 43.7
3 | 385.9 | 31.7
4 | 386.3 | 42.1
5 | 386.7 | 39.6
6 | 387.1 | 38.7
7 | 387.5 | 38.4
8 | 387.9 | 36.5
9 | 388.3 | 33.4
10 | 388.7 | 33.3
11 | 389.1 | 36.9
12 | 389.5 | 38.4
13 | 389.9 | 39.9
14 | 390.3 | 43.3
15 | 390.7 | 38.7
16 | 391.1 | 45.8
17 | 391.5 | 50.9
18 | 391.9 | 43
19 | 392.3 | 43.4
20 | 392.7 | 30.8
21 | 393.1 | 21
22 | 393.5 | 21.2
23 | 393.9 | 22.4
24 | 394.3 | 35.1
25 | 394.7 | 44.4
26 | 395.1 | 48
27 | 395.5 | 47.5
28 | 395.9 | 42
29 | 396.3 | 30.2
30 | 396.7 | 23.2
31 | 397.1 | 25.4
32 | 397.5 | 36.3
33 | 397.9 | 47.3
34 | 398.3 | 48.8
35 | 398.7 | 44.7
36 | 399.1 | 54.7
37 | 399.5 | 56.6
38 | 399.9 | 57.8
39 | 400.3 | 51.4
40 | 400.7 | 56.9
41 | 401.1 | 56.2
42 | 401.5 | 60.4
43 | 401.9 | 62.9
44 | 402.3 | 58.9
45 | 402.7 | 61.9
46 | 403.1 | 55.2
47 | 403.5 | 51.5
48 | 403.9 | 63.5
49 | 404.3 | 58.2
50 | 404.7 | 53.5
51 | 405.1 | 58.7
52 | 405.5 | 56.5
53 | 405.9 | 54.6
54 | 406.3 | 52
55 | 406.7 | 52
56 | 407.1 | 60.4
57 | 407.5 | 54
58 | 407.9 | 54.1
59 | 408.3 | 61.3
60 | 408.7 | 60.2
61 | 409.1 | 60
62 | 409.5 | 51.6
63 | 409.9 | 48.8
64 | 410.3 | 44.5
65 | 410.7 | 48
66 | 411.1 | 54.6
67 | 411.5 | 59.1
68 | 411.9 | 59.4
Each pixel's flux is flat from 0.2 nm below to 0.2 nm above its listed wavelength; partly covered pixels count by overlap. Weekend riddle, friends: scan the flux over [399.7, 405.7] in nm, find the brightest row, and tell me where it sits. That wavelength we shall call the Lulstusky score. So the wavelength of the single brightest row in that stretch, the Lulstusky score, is 403.9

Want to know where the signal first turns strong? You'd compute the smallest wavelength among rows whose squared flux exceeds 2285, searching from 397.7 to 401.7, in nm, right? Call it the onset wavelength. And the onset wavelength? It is 398.3 nm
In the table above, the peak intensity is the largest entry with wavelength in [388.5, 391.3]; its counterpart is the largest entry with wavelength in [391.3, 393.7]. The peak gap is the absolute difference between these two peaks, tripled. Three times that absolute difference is 15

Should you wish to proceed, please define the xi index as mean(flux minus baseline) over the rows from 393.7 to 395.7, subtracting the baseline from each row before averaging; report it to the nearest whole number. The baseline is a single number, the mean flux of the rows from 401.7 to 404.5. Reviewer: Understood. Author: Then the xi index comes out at -19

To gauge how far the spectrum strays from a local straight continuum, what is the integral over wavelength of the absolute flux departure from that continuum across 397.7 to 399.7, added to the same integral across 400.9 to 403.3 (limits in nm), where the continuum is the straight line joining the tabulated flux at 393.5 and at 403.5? 56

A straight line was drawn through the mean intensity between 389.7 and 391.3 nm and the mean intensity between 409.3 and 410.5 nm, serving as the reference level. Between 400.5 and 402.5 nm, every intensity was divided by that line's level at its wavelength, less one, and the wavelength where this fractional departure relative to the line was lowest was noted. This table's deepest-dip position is 401.1 nm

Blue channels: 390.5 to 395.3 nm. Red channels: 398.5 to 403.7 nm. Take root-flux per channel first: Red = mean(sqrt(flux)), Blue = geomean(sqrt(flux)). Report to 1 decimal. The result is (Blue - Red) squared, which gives 2.3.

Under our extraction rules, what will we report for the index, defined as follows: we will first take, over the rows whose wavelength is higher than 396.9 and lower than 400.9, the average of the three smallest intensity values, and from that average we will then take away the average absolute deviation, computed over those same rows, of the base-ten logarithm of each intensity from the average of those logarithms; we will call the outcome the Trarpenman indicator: 35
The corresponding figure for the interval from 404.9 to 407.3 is 53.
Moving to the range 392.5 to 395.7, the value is 21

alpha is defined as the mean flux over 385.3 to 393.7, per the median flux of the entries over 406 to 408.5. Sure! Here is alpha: 0.70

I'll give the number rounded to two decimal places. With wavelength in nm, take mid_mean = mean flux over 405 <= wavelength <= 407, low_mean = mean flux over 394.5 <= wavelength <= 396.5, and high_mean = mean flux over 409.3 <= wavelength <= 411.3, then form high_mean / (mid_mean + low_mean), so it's 0.51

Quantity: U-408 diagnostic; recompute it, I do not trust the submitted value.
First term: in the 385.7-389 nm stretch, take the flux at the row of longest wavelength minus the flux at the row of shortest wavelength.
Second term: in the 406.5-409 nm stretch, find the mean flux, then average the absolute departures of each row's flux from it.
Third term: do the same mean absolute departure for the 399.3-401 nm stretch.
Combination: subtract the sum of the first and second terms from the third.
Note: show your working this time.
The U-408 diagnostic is -3.1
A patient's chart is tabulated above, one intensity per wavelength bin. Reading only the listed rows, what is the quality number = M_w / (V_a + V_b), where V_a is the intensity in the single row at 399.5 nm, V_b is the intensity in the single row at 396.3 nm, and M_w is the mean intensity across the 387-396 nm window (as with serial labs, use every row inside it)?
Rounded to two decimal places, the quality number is 0.44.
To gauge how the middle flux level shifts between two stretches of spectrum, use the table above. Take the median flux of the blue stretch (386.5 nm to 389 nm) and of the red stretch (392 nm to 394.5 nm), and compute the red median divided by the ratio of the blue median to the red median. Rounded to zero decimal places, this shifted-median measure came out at 19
